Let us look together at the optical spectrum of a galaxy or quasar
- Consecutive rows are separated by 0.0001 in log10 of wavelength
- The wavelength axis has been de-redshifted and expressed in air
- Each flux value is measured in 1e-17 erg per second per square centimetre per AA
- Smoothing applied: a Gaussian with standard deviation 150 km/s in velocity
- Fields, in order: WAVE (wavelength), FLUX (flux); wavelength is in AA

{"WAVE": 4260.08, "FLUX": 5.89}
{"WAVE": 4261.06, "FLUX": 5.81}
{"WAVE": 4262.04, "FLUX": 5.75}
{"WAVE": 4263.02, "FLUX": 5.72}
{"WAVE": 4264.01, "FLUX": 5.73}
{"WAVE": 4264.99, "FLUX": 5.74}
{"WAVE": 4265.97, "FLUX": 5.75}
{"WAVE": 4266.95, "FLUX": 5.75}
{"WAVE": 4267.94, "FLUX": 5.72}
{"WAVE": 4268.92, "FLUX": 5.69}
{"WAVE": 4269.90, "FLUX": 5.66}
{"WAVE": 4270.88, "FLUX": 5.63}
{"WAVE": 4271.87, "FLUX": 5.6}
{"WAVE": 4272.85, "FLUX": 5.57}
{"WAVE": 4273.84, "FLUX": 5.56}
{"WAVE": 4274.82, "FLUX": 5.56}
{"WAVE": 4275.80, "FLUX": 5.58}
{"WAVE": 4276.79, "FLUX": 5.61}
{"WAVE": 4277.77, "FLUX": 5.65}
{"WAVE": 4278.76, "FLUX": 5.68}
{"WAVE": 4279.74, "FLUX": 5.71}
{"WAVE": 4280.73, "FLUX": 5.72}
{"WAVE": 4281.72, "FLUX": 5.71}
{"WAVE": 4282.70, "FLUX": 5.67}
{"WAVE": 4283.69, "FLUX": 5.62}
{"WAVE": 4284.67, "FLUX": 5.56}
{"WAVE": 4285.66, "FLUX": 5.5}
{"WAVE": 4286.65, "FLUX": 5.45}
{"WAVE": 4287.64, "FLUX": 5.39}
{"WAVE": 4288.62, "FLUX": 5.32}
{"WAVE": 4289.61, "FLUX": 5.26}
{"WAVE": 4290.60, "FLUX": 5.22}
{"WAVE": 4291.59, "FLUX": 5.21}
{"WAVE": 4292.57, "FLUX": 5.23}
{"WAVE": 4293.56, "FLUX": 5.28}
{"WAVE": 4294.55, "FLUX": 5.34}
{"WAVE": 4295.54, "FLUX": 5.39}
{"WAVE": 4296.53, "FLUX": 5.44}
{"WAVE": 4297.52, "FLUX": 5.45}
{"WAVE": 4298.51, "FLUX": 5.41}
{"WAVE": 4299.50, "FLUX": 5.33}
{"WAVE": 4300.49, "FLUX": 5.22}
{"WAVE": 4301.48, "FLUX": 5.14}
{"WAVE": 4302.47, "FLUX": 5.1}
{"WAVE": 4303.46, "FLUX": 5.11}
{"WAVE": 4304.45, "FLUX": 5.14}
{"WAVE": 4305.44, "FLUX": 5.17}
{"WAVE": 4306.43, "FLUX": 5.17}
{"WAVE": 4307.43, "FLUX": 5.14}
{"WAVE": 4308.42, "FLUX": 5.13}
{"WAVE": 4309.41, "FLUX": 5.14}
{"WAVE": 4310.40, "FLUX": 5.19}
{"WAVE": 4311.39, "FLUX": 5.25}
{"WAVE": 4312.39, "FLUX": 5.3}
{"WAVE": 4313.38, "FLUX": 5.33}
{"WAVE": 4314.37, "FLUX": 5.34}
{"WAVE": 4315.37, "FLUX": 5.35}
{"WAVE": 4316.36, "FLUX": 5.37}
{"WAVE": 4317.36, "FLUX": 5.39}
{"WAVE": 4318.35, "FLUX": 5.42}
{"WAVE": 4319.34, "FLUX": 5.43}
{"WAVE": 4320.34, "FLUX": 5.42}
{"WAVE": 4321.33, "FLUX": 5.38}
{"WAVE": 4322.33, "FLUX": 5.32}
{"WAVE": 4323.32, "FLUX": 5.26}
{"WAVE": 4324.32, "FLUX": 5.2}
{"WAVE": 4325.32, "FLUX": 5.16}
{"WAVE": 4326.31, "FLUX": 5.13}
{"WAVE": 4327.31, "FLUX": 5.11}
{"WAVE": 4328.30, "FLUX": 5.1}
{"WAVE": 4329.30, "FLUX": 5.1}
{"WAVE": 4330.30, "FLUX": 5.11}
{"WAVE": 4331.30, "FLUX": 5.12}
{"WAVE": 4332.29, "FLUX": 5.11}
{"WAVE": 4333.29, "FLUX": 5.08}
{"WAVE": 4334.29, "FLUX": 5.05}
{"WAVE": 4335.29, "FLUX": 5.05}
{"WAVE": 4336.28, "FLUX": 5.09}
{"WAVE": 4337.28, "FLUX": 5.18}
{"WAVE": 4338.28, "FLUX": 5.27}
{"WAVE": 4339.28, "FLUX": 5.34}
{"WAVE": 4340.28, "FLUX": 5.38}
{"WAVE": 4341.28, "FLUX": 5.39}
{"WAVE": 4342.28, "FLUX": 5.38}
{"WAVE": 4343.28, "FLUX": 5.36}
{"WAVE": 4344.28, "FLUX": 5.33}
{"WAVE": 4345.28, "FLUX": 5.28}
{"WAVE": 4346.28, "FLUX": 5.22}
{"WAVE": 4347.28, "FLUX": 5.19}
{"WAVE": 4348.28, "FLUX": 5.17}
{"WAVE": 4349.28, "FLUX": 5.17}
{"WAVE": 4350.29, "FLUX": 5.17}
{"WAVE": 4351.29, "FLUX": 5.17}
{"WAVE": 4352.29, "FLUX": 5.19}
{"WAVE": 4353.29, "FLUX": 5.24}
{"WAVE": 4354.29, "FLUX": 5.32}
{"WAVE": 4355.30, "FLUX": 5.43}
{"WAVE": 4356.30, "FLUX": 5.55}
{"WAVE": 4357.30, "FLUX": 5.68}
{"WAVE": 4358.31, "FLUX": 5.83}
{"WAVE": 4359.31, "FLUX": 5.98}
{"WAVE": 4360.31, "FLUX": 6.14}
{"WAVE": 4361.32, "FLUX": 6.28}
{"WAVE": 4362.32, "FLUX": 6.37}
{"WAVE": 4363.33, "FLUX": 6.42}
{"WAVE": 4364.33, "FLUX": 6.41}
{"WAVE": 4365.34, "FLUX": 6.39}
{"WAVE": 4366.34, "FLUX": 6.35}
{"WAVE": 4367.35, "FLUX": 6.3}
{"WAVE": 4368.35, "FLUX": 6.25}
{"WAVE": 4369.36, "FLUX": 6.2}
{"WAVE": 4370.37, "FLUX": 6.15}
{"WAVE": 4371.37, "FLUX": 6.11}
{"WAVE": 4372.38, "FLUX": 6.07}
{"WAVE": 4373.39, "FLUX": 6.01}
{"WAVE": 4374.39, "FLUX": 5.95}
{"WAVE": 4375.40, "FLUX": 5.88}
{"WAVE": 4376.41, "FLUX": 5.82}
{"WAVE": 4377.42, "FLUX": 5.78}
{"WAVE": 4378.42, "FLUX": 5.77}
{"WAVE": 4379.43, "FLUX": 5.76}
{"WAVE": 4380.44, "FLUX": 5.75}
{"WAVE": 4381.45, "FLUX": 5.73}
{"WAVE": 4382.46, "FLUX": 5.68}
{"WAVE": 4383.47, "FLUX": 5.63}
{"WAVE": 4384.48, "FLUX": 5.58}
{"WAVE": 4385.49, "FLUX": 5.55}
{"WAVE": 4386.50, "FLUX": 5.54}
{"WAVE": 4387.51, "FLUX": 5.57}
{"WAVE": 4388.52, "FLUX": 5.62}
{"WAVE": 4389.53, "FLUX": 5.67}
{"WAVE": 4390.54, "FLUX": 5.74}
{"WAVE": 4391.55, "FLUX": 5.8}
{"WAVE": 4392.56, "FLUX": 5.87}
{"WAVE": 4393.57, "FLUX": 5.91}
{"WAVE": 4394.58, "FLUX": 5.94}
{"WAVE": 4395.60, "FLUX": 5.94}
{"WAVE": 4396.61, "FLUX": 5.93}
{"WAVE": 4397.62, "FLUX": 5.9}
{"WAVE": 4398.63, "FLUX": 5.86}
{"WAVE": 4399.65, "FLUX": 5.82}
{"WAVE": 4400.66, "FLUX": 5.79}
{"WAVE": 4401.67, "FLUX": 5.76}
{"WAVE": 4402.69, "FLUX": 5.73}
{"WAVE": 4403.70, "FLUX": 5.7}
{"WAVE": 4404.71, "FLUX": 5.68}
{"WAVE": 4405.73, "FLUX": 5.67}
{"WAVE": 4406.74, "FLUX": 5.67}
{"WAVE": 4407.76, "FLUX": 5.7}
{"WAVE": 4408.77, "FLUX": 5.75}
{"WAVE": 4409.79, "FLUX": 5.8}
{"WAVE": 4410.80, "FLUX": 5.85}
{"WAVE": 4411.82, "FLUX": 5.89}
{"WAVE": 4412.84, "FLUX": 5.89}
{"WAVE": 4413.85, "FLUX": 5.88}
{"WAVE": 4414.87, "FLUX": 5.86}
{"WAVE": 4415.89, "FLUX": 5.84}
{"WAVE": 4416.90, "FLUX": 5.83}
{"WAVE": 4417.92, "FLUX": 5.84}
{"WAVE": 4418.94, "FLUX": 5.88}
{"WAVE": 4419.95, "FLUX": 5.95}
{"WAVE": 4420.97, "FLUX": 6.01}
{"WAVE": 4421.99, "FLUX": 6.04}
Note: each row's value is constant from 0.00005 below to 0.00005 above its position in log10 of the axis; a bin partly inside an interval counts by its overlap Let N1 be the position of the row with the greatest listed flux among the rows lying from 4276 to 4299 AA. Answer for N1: 4280.73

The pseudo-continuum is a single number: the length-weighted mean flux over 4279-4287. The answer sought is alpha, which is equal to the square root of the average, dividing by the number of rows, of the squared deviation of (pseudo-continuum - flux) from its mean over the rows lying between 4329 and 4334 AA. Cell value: 0.01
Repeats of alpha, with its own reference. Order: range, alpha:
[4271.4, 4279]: 0.04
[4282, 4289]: 0.12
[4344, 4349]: 0.06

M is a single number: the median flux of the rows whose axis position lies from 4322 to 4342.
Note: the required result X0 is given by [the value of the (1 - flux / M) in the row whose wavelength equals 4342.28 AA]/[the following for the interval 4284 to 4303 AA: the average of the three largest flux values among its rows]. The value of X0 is -0.009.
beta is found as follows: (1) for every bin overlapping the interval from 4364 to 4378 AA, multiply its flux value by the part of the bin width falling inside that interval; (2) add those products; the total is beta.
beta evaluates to 86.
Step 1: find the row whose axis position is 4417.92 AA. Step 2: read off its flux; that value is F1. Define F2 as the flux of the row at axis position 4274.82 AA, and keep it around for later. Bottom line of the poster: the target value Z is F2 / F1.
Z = 0.95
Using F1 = 5.84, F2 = 5.56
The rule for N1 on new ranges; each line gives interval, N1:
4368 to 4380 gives 4368.35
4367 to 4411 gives 4367.35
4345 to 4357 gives 4356.30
